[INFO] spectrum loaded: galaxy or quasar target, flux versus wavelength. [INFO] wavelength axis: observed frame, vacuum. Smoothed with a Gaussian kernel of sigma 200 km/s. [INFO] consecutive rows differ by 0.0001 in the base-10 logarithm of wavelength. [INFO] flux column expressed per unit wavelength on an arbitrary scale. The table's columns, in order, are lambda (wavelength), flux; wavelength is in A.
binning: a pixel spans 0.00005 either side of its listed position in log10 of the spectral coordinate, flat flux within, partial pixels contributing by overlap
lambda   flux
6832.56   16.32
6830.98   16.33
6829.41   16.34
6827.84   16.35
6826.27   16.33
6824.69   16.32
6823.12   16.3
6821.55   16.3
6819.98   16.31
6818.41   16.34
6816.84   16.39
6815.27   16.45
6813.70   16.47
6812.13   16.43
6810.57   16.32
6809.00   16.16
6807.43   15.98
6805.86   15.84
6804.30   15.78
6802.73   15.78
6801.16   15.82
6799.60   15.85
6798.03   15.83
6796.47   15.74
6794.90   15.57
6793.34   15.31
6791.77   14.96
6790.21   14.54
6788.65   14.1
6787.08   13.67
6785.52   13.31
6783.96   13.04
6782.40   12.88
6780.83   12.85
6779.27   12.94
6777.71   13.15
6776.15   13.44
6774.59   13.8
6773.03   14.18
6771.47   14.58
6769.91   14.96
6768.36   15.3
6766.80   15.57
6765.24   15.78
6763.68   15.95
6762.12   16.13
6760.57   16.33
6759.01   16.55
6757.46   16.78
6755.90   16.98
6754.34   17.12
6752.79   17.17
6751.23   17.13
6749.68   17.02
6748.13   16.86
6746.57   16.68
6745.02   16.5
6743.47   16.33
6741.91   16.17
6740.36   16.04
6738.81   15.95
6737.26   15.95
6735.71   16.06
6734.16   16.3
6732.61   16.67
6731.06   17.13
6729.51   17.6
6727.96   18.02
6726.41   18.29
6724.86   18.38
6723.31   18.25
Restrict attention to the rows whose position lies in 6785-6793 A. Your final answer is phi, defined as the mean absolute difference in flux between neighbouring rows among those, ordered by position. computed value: 0.41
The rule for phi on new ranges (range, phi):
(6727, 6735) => 0.43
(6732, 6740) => 0.18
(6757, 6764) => 0.21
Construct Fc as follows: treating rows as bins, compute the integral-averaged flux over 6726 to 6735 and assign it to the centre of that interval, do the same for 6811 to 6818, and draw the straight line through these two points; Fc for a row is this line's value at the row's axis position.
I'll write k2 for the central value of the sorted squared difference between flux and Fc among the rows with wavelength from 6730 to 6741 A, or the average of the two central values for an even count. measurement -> 1.3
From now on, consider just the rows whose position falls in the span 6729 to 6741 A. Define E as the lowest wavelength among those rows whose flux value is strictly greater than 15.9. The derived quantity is 6729.51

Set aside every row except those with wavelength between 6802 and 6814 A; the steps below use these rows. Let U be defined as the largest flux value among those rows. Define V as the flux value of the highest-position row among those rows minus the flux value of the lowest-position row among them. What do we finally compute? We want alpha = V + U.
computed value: 17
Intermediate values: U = 16.47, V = 1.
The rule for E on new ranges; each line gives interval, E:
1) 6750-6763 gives 6751.23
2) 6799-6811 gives 6807.43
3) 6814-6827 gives 6815.27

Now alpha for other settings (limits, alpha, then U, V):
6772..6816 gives 19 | 16.47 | 2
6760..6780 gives 13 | 16.33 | -3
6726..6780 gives 13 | 18.29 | -5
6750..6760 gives 17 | 17.17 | -1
